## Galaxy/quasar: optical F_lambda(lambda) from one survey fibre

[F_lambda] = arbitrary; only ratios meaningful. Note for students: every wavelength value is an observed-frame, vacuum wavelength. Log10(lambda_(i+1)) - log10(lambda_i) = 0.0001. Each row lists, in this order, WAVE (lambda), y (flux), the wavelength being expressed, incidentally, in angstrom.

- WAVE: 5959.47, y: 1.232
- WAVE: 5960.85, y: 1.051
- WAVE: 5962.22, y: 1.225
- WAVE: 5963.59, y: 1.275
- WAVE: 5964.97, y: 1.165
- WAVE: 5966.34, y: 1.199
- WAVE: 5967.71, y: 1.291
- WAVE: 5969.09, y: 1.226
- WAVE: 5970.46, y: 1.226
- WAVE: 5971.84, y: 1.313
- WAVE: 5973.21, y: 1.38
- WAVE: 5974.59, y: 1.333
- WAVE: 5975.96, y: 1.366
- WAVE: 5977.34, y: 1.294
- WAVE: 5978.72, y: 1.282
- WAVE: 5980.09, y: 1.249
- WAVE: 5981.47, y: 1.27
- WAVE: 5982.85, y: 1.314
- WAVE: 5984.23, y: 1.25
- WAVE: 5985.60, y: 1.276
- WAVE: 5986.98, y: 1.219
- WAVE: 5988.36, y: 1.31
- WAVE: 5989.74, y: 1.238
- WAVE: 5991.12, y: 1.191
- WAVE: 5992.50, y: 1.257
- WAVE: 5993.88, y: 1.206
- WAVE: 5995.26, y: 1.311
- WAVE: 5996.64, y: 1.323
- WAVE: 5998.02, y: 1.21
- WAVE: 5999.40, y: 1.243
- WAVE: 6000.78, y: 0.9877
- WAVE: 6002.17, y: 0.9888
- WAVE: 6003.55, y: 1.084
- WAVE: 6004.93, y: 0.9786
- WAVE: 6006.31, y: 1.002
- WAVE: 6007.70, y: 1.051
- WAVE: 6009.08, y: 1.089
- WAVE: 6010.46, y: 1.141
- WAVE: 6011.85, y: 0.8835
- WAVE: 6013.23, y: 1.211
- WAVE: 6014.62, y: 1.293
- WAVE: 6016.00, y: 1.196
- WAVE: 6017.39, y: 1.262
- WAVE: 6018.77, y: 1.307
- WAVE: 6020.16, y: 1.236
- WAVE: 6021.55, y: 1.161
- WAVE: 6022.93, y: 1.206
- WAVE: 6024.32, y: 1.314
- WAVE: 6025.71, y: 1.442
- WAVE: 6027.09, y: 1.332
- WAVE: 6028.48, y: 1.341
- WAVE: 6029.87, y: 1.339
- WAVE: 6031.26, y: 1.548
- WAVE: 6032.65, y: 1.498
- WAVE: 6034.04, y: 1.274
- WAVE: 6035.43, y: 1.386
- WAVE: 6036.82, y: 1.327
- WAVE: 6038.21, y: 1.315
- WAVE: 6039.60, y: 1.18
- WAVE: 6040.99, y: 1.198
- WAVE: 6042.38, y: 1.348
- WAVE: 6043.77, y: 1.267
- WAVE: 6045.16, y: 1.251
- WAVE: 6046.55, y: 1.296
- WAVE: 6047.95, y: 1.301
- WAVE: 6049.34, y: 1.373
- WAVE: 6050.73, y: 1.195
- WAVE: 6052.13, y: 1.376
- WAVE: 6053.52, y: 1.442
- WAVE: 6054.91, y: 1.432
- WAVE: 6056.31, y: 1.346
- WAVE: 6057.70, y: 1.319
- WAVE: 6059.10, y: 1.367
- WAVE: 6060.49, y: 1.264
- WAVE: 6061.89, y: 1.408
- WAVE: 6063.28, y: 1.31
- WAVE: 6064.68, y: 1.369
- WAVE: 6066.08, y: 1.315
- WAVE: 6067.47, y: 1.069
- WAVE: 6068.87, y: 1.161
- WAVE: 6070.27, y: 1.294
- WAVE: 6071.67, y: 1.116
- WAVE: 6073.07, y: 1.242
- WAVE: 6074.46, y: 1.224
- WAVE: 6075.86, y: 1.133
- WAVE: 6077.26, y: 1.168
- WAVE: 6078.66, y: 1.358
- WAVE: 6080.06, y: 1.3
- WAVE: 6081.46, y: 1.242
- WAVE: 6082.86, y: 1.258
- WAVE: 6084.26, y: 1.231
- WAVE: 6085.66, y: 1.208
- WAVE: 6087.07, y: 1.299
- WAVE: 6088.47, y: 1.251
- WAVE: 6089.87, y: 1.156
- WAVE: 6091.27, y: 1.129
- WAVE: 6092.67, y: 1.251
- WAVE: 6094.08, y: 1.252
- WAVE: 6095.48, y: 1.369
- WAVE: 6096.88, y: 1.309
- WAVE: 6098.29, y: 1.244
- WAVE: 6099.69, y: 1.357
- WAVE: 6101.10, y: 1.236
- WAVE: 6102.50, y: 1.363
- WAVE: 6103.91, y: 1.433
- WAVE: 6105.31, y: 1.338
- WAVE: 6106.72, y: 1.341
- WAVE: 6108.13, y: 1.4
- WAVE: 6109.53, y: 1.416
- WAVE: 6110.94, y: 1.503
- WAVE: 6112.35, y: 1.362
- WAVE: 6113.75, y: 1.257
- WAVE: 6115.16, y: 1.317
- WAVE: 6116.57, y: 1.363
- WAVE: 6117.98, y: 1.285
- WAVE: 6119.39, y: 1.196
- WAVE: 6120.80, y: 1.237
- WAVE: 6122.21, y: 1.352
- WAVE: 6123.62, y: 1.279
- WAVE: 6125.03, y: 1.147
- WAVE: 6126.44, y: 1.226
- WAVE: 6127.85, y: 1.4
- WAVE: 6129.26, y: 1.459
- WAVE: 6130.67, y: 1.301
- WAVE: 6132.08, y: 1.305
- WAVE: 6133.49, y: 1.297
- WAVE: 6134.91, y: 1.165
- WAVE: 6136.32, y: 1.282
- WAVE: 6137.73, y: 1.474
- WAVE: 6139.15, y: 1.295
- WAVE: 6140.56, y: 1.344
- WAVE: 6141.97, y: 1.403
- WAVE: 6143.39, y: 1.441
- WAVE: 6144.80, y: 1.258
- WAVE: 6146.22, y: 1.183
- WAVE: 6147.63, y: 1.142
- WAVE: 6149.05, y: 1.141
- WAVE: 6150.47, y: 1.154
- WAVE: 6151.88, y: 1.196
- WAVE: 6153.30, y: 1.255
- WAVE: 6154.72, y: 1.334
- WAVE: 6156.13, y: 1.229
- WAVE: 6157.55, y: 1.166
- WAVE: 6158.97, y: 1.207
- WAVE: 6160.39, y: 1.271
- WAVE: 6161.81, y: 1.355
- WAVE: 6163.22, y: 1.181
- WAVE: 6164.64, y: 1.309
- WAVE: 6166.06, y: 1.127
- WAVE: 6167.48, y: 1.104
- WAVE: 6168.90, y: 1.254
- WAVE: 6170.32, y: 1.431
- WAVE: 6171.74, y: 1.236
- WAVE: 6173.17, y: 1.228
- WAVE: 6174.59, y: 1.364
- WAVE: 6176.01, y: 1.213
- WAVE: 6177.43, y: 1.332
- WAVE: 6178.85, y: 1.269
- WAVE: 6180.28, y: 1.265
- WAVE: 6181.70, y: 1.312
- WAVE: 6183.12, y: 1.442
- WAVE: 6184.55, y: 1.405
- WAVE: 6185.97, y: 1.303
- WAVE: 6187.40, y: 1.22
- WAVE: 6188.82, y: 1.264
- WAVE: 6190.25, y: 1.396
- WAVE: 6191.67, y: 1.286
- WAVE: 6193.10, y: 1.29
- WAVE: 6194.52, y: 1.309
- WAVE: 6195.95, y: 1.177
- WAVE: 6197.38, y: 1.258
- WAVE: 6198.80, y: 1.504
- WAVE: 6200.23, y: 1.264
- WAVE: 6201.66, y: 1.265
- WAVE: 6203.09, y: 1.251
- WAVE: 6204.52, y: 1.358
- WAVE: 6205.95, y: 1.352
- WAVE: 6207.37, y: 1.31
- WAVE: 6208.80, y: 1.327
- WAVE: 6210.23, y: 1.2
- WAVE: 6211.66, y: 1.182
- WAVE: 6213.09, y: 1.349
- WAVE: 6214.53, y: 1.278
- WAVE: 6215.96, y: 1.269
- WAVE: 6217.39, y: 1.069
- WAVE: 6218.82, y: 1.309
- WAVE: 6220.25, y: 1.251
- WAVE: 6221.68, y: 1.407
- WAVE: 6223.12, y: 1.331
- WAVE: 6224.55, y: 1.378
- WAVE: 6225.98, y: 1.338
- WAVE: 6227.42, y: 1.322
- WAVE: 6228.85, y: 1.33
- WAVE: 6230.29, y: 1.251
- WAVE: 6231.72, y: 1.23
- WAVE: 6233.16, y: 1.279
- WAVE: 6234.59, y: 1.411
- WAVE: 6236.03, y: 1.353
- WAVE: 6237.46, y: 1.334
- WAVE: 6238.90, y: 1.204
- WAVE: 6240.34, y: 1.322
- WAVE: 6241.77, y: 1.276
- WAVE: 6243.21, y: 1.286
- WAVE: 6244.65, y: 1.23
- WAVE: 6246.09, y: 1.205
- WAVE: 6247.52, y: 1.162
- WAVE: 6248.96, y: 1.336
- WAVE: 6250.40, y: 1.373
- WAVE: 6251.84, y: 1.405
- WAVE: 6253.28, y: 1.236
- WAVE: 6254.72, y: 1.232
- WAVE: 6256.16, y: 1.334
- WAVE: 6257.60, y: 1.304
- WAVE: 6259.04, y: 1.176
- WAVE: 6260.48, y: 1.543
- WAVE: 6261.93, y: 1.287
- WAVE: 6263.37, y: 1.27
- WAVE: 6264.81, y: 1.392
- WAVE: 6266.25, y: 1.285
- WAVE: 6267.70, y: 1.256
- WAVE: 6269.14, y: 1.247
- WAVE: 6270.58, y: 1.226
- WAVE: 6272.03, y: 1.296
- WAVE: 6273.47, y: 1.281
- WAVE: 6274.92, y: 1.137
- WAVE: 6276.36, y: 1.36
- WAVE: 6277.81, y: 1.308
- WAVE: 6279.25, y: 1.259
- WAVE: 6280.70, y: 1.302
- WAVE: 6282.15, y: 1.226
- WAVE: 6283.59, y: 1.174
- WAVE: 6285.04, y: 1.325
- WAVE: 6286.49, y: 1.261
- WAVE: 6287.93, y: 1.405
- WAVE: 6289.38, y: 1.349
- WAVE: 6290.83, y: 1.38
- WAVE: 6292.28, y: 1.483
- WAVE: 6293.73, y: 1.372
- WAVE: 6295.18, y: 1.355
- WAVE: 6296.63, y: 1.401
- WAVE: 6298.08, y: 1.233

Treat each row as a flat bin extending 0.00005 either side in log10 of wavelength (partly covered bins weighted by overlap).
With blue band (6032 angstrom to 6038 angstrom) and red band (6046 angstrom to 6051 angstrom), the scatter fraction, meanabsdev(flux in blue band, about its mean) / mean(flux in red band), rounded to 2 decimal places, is 0.05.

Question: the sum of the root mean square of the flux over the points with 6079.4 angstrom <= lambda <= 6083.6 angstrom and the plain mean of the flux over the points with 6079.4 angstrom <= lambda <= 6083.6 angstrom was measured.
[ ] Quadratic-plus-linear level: 2.53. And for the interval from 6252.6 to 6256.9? 2.54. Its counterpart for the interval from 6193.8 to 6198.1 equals 2.50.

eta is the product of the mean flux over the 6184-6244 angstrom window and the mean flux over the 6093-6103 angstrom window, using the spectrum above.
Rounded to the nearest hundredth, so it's 1.69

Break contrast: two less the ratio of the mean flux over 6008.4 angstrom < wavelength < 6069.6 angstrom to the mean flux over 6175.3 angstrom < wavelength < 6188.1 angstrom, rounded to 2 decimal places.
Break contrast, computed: 1.01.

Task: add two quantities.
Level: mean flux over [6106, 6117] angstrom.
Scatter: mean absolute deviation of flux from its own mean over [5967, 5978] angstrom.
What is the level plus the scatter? 1.41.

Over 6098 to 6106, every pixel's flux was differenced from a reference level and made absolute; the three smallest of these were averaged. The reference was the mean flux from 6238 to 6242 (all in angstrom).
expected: 0.042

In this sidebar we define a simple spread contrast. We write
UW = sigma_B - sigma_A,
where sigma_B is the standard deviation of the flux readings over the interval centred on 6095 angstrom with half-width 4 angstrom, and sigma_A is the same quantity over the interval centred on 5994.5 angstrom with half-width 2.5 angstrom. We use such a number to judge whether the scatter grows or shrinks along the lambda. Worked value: 0.026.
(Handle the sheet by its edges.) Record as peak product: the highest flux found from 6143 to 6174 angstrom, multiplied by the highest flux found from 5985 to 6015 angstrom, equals 1.91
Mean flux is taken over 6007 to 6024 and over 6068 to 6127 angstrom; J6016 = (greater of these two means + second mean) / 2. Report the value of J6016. 1.28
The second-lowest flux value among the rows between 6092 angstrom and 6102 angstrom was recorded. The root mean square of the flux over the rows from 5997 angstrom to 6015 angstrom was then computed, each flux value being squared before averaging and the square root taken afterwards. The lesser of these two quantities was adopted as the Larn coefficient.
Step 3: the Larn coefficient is 1.10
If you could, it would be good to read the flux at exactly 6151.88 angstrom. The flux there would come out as 1.196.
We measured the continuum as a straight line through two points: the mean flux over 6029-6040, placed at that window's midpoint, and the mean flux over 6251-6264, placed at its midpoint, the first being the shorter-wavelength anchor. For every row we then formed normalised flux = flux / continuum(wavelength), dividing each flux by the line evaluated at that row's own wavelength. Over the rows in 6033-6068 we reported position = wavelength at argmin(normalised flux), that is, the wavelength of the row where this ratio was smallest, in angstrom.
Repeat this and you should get 6067.47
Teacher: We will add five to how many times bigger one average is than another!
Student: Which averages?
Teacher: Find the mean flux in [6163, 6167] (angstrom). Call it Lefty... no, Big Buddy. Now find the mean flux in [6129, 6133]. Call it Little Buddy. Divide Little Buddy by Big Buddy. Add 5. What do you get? 6.12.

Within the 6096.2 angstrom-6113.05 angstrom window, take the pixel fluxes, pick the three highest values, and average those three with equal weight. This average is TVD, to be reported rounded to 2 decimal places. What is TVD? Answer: 1.45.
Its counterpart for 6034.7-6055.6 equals 1.42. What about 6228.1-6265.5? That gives 1.45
